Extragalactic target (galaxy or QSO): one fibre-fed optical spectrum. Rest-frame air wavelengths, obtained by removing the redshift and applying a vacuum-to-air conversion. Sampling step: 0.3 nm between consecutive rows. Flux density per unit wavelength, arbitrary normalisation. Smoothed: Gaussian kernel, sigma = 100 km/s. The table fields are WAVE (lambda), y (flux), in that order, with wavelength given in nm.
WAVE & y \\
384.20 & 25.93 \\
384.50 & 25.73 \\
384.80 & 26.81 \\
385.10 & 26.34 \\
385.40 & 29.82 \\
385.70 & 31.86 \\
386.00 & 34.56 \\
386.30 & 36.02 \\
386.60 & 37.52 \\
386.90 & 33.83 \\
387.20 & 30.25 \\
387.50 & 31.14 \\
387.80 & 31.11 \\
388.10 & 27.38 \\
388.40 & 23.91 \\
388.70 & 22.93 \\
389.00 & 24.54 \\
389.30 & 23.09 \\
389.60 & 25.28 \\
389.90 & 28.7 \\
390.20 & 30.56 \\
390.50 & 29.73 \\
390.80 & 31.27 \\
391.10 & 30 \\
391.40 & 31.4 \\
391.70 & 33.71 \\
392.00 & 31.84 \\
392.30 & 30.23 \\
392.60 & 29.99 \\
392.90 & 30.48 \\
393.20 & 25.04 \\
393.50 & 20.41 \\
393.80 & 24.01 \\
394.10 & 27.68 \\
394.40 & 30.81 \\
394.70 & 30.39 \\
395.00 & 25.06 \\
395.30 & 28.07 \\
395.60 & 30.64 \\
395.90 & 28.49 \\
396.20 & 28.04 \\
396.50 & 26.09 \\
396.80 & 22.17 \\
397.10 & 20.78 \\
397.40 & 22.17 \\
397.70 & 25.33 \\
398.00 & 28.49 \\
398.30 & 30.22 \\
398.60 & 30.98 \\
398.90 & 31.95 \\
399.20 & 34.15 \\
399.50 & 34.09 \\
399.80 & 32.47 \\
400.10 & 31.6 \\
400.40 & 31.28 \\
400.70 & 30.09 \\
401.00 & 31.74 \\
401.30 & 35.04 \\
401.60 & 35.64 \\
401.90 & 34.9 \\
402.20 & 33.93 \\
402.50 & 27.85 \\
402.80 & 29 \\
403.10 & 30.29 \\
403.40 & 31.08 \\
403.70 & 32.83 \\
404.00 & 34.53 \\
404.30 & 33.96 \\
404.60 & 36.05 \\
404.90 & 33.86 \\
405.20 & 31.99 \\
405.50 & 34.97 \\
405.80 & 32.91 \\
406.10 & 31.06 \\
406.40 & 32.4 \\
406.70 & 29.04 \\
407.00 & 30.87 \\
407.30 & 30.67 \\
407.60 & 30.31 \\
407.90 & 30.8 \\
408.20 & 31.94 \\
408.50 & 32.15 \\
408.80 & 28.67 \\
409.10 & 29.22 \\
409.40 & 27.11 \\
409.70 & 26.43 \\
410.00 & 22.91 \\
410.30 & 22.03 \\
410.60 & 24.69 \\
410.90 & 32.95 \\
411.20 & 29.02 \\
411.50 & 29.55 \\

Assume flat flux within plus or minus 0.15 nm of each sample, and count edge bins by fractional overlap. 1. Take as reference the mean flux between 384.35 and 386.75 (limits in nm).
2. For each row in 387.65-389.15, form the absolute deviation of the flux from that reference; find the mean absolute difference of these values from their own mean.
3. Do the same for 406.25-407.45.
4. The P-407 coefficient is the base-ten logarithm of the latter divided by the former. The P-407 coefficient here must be -0.58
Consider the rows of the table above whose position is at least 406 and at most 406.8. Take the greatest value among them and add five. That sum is 37.4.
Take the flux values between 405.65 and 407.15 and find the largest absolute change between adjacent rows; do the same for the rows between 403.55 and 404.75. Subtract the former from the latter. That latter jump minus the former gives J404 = -1.3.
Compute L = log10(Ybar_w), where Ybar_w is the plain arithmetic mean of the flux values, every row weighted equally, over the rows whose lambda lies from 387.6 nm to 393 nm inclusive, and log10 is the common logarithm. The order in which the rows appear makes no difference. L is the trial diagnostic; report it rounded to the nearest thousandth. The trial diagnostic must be 1.458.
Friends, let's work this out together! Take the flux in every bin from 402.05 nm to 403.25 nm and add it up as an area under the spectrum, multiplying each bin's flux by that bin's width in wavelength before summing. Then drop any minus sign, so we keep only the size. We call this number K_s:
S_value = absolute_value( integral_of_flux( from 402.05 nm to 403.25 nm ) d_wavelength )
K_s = 36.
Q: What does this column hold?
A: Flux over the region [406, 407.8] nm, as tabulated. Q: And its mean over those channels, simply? 31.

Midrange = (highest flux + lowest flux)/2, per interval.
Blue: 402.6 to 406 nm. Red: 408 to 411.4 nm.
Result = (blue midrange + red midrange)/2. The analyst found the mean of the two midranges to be 30.0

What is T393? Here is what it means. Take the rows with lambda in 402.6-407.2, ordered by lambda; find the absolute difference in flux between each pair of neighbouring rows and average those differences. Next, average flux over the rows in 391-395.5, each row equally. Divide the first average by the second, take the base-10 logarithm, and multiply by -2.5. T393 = 2.983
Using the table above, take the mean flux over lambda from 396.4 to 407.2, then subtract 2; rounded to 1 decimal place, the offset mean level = 29.0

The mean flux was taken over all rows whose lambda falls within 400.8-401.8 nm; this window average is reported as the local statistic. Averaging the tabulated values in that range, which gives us 34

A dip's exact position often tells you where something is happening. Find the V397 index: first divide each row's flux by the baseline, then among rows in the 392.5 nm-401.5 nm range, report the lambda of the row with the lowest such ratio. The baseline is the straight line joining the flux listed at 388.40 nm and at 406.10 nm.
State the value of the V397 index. 397.10 nm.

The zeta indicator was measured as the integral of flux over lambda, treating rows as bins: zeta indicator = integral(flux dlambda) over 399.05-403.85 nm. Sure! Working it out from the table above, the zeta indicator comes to 155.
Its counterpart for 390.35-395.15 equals 139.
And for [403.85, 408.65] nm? 155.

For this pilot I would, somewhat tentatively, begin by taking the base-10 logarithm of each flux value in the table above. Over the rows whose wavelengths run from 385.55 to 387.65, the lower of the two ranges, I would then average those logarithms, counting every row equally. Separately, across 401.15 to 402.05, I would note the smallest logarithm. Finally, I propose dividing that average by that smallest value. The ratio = 0.99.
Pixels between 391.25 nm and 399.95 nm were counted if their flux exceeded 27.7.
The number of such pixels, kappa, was 19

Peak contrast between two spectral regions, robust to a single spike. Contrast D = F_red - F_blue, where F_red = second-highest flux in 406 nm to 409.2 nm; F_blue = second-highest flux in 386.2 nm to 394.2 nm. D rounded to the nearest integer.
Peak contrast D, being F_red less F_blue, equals -4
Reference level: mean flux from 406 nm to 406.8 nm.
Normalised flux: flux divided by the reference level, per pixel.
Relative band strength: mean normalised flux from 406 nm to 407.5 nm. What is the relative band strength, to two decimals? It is 1.00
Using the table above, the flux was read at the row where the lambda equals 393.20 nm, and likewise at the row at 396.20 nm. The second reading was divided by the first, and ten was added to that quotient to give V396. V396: 11.12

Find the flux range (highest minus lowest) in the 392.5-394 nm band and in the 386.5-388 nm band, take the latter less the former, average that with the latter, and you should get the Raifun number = 2.2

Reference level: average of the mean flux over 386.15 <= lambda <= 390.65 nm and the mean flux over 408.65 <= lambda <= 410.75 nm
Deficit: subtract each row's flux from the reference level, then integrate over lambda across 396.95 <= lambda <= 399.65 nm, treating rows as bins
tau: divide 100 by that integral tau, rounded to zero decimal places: -30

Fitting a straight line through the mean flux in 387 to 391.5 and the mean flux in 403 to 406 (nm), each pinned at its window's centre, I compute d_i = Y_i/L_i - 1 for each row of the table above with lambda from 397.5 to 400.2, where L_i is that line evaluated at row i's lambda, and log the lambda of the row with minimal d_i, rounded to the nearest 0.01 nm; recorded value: 397.70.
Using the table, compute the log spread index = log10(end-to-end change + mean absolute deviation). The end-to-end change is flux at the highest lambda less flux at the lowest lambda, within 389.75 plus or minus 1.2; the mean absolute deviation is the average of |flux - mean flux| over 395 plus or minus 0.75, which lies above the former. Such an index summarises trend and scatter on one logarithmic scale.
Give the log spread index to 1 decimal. 1.0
